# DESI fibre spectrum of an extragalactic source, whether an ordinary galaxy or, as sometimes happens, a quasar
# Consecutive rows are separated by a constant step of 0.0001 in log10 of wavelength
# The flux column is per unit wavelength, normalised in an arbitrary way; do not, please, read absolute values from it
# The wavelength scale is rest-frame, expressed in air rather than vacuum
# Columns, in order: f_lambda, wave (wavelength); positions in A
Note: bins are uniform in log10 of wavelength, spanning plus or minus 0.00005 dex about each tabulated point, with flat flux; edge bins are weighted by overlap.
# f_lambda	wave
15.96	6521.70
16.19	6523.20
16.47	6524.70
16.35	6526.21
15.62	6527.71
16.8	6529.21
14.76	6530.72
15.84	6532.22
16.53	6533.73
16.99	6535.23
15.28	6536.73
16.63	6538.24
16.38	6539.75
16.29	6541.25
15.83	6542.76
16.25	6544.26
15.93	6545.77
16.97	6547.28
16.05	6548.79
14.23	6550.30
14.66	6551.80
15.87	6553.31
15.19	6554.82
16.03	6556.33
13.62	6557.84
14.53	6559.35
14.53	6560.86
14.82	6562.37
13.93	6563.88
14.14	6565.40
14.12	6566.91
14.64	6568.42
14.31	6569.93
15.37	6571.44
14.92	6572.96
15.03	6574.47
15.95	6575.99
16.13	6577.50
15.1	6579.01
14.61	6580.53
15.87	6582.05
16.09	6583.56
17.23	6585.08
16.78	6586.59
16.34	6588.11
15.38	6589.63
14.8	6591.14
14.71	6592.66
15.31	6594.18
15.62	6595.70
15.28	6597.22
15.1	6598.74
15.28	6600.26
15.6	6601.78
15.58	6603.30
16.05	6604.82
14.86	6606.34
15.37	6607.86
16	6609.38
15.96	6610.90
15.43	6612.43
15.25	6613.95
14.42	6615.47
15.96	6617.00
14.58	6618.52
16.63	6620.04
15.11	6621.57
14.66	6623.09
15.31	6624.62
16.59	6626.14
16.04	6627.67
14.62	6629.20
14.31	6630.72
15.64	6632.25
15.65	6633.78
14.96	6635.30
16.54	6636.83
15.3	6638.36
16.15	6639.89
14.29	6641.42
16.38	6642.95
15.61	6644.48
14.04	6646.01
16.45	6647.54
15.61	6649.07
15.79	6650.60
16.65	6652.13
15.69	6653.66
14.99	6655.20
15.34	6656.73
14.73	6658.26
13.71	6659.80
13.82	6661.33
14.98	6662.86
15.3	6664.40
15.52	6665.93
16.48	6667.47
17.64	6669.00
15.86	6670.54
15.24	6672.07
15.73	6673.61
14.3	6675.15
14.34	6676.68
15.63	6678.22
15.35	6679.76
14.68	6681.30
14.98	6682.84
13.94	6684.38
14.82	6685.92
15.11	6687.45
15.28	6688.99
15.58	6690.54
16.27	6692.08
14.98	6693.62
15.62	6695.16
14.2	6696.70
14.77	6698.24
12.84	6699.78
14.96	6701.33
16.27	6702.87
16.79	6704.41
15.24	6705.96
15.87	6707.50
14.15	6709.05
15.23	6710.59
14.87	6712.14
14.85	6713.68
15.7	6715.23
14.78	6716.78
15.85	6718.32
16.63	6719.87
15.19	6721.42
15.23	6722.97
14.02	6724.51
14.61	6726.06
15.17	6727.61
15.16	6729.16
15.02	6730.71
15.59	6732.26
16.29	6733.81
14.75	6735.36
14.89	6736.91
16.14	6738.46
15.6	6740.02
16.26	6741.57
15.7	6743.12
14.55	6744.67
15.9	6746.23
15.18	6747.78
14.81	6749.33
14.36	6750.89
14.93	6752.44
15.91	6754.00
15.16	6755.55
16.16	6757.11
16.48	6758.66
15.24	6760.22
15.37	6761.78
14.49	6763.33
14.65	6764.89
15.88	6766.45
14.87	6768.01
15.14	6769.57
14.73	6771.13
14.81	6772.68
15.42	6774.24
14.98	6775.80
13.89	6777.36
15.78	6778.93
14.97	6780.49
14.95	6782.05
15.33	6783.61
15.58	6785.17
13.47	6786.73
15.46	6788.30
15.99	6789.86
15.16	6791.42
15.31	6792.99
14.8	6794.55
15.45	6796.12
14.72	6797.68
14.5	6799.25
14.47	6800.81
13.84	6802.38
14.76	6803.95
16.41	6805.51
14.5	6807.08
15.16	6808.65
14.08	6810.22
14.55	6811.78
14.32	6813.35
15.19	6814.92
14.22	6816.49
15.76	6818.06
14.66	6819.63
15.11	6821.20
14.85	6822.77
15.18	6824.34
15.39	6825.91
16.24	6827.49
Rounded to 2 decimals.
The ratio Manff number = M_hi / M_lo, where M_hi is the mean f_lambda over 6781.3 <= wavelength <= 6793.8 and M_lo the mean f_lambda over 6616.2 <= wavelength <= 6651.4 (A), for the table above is 0.98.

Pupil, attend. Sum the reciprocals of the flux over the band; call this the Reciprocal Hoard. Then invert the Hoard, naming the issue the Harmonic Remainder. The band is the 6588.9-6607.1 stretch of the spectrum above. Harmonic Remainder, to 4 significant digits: 1.274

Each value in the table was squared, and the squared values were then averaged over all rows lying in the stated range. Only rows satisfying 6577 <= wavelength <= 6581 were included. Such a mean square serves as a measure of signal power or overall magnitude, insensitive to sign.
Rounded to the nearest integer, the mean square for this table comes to 234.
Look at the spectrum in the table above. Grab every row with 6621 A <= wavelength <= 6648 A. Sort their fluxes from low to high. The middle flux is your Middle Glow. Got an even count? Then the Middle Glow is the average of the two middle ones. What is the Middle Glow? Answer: 15.5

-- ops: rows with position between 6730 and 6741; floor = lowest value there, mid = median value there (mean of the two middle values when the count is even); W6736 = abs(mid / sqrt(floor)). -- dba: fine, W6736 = 4.06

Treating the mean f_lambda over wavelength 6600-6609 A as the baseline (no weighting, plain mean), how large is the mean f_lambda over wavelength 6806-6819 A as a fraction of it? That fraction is 0.95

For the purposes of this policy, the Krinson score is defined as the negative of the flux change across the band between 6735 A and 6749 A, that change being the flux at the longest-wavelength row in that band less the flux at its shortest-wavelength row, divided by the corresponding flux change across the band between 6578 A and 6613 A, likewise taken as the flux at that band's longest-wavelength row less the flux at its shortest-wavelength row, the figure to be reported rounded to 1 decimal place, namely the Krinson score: -1.3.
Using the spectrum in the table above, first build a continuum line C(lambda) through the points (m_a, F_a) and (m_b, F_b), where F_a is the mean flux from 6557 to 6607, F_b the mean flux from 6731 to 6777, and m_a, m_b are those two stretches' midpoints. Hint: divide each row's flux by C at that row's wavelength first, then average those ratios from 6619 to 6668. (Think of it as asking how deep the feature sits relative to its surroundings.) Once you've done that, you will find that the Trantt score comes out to 1.010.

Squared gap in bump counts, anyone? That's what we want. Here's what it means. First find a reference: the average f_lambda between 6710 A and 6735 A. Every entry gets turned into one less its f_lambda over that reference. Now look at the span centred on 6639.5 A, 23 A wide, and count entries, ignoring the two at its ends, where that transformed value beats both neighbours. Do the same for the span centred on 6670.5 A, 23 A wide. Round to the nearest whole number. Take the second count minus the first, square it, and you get 16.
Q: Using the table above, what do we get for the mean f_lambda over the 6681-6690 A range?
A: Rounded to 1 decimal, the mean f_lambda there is 14.8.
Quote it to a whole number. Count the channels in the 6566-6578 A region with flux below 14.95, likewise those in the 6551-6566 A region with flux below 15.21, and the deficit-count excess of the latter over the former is 4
